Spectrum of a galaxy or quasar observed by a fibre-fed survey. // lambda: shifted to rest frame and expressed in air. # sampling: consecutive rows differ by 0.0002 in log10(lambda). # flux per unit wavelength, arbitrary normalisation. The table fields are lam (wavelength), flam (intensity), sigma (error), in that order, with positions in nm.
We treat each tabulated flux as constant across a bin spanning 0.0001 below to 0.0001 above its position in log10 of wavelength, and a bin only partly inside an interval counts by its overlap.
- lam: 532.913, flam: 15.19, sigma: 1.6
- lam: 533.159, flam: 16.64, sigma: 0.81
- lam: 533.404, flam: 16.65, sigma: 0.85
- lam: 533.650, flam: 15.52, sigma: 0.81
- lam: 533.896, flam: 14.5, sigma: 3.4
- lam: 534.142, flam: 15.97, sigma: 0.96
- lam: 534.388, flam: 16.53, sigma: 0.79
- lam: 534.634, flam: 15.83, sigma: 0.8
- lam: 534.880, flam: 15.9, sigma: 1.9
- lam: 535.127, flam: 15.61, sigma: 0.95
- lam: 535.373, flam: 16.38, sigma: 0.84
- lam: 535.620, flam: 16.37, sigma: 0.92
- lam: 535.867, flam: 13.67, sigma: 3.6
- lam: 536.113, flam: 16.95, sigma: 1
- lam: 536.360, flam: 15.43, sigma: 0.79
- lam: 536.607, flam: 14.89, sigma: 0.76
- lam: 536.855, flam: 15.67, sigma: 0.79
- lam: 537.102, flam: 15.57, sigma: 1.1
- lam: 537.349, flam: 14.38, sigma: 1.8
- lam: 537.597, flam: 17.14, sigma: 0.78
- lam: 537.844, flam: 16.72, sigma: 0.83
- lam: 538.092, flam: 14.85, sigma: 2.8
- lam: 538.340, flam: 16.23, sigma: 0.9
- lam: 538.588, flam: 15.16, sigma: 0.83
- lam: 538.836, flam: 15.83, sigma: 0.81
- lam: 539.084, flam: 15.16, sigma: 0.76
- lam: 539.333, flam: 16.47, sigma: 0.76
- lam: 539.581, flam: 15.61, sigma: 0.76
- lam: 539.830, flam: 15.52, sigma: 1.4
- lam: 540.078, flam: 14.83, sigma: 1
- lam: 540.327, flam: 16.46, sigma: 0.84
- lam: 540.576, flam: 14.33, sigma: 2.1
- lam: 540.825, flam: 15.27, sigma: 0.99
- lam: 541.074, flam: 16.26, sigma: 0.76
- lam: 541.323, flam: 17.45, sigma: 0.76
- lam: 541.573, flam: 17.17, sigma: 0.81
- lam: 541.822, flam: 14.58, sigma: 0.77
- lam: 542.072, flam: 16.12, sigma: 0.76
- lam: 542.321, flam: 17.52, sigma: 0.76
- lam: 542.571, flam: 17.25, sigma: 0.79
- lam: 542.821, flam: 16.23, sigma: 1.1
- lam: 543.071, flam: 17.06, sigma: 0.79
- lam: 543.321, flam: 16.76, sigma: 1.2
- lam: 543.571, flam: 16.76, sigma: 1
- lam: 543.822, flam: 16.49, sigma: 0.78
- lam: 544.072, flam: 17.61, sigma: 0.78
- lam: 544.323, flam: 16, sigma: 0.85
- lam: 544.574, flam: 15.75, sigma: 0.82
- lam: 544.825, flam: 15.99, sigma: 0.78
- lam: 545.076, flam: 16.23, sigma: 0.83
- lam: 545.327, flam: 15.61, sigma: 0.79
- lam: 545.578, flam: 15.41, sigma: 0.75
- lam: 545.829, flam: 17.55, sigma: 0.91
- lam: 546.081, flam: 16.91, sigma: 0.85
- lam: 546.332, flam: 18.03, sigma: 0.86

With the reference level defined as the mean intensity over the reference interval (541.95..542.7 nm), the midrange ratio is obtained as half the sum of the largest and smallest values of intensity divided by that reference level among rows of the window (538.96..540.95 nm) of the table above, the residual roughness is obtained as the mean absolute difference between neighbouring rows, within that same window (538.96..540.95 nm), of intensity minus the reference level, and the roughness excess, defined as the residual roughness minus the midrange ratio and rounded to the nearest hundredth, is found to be 0.19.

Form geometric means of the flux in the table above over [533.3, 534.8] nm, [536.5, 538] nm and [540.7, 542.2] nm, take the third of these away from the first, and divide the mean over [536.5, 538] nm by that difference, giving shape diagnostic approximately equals -53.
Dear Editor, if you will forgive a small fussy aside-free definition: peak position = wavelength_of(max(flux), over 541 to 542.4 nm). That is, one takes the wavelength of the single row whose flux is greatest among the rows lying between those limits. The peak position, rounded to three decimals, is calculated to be 542.321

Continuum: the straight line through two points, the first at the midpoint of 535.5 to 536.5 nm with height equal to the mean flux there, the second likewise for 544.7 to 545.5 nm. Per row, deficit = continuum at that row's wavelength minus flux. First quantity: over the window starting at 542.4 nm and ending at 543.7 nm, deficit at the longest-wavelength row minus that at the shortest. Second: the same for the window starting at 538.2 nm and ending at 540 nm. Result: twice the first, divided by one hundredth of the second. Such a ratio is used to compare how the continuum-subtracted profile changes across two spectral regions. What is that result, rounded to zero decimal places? 138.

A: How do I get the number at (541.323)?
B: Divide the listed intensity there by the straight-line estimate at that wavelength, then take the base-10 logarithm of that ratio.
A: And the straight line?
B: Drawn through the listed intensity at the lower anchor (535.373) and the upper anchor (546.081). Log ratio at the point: 0.02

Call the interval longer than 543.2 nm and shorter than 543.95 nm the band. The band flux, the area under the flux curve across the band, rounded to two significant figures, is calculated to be 13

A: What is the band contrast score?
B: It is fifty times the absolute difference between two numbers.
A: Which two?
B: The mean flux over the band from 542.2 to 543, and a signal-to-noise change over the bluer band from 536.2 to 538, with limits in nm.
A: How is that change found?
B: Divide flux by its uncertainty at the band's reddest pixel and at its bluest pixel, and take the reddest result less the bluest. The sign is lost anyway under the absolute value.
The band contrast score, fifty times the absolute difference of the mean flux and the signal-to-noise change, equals 819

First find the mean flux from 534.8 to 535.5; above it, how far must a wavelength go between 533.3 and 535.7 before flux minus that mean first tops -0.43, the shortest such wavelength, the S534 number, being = 533.404 nm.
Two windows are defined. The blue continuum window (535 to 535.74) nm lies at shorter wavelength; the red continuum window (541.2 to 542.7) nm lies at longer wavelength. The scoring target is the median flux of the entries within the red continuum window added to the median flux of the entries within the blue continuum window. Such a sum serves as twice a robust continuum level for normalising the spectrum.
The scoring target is 33.6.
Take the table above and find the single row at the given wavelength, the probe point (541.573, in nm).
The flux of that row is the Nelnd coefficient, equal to 17.17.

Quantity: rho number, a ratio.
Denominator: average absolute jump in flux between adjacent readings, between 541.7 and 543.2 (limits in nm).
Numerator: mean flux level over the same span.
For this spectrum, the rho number 16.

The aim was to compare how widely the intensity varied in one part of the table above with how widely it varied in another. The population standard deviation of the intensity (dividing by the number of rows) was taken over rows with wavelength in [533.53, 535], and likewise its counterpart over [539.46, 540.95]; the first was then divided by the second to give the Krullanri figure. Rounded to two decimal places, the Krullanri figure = 0.93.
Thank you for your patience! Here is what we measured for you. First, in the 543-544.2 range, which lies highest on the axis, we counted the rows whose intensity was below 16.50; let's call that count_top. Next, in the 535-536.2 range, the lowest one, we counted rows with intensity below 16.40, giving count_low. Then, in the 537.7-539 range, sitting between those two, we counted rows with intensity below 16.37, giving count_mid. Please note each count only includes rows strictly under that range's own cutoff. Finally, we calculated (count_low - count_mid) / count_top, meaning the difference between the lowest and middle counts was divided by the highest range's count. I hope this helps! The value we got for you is 0.00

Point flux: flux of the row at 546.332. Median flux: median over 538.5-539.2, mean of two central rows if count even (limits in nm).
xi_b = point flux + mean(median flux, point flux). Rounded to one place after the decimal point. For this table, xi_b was 34.6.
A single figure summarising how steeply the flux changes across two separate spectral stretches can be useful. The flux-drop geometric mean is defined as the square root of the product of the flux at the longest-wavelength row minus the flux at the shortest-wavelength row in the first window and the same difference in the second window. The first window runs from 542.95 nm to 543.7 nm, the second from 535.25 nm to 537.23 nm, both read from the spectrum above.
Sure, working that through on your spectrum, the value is 0.49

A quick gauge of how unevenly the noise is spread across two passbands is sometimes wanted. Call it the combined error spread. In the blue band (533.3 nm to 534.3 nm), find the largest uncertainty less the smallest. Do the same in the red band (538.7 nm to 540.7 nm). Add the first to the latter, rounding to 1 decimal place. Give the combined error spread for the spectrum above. 3.9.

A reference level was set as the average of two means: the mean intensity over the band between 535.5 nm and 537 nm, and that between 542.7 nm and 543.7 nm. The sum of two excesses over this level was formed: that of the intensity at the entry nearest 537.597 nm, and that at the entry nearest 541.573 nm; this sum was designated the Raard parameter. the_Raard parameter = 2.1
